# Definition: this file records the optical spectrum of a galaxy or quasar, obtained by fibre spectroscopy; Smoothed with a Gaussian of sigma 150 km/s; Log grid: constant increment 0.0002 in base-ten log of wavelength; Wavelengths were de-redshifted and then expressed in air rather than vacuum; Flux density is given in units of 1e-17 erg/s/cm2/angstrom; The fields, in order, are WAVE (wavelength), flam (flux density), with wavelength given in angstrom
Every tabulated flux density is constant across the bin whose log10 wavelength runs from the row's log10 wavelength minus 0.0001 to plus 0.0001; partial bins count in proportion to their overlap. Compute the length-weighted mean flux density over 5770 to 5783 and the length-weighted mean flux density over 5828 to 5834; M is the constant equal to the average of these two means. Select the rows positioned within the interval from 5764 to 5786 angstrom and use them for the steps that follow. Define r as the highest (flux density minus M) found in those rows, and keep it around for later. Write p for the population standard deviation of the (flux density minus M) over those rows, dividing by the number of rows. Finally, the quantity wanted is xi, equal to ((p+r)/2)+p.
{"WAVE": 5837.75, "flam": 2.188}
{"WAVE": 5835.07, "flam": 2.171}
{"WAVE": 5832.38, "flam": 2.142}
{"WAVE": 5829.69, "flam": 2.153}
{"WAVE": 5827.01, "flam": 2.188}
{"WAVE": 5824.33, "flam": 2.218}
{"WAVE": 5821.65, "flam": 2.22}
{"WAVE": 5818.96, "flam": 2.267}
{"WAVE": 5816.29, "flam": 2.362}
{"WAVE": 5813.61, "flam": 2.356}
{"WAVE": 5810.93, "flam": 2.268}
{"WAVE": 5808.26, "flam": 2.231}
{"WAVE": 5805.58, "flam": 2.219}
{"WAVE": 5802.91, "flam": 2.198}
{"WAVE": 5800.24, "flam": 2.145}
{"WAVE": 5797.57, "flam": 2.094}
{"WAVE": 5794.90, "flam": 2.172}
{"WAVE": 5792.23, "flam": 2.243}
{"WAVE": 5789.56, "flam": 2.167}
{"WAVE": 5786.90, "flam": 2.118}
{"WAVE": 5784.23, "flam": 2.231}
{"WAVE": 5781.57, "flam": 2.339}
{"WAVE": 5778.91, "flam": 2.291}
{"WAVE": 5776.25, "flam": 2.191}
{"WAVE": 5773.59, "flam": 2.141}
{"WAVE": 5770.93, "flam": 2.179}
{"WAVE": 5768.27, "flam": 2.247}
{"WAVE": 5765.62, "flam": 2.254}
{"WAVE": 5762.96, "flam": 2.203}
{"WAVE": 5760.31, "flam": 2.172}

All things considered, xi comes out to 0.16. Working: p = 0.060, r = 0.149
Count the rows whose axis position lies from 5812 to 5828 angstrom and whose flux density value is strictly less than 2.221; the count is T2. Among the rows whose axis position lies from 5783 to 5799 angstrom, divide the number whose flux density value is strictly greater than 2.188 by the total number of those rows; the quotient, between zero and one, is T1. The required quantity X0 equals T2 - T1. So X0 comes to 2.7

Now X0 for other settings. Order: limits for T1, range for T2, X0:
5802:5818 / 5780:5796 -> 2.0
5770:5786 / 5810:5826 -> 1.3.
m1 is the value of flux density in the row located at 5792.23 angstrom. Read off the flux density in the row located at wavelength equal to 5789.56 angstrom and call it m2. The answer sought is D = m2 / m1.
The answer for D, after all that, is 0.966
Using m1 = 2.243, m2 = 2.167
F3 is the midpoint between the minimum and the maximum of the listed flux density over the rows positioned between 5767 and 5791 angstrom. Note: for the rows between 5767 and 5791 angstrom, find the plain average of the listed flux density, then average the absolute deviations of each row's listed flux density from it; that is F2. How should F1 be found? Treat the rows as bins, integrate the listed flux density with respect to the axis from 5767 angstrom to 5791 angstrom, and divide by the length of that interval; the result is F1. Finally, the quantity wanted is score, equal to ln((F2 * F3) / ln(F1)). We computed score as -1.8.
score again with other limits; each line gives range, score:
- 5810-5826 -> -1.9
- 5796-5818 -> -1.6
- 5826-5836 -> -3.1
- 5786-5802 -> -2.2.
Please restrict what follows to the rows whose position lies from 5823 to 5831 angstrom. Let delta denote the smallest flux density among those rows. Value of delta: 2.153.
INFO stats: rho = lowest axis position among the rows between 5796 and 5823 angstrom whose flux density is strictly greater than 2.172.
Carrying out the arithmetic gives 5802.91 angstrom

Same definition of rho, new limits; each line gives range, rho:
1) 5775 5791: 5776.25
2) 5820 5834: 5821.65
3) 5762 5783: 5762.96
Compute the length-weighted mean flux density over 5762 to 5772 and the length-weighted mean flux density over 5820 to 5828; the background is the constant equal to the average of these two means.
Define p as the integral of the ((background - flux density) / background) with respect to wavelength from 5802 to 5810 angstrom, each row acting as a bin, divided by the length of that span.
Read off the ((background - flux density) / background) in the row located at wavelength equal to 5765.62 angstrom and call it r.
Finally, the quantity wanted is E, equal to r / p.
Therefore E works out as 10.8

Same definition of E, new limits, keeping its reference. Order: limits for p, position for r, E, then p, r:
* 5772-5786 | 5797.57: -6.9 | -0.008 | 0.06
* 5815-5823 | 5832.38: -1.1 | -0.030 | 0.03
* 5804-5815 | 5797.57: -2.4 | -0.023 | 0.06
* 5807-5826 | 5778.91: 1.3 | -0.026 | -0.03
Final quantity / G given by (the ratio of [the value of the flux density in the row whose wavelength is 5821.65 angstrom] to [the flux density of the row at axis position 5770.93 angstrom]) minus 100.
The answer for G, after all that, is -99.0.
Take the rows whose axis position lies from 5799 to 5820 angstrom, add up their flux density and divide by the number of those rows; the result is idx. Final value 2.26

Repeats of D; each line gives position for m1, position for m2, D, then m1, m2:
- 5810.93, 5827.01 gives 0.965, 2.268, 2.188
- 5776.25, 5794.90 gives 0.991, 2.191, 2.172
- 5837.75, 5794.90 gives 0.993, 2.188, 2.172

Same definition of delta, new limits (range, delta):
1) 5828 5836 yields 2.142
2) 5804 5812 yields 2.219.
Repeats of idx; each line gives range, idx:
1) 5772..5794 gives 2.22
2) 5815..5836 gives 2.22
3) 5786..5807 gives 2.17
